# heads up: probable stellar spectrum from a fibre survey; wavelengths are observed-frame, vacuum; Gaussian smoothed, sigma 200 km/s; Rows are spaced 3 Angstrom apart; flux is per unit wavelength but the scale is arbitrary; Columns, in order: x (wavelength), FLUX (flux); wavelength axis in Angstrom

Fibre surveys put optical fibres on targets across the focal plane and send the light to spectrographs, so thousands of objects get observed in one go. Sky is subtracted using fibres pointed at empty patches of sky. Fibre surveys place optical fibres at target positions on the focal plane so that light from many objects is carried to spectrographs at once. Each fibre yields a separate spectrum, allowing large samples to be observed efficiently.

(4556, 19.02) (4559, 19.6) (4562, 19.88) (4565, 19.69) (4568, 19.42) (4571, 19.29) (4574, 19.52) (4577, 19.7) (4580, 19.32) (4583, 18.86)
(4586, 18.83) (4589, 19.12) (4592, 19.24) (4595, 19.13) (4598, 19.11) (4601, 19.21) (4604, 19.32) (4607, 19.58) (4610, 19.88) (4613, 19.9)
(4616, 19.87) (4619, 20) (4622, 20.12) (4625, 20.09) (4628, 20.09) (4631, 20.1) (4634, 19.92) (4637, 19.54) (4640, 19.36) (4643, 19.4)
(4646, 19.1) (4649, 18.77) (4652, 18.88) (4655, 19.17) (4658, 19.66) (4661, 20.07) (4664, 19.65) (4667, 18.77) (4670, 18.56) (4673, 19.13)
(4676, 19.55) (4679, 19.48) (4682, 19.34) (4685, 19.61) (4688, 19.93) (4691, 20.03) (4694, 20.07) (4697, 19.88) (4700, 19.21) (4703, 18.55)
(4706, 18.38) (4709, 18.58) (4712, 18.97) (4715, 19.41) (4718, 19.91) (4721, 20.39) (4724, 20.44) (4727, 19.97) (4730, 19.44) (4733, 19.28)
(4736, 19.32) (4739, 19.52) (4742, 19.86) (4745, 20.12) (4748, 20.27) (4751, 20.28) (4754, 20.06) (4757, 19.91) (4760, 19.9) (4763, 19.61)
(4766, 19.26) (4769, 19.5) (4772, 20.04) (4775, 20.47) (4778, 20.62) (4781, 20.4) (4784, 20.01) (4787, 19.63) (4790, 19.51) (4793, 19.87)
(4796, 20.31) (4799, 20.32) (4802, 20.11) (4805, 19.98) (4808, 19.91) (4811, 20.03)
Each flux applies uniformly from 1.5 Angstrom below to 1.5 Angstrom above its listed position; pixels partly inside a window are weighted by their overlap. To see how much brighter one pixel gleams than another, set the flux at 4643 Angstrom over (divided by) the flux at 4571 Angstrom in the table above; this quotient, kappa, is 1.01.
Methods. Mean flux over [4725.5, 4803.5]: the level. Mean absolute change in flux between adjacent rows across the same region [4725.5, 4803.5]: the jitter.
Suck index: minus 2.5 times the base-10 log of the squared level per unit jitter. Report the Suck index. -8.01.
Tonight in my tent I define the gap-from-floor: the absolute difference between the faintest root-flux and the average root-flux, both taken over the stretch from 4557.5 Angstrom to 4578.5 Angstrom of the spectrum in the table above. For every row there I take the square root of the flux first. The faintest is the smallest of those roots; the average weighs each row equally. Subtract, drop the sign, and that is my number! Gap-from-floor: 0.03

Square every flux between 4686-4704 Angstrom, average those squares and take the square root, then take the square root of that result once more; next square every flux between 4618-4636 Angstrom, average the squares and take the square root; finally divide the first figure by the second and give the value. 0.221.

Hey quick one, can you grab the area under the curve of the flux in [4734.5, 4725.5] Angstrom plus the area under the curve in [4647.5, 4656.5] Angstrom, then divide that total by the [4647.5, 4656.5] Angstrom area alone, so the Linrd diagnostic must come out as 2.03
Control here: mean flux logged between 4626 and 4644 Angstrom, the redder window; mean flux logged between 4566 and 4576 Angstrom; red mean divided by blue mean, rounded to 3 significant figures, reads 1.02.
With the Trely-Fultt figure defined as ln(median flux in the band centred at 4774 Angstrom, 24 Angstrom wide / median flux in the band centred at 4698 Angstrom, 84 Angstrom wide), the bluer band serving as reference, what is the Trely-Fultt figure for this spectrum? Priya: 0.027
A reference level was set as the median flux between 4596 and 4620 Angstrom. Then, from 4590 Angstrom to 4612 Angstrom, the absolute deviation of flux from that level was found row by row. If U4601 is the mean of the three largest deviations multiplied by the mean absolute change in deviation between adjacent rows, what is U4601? 0.06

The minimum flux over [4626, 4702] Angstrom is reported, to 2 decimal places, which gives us 18.56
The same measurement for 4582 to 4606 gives 18.83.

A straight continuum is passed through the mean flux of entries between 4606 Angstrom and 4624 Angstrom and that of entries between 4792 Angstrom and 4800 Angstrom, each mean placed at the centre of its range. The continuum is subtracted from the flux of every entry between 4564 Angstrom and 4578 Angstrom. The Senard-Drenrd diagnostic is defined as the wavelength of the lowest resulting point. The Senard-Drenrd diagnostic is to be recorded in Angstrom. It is 4571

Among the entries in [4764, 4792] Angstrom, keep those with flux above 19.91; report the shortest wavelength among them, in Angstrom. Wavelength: 4772 Angstrom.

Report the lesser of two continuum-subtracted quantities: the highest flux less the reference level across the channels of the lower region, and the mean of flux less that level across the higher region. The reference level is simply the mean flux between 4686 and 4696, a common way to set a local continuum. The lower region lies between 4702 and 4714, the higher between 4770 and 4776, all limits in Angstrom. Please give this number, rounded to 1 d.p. -1.0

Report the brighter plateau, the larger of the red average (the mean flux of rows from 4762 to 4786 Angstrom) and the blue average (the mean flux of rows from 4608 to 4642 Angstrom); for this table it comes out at 19.99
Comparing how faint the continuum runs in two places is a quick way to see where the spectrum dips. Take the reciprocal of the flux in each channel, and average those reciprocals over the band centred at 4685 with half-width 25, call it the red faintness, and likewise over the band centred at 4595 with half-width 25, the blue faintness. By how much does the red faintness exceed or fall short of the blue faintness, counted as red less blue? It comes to 0.0002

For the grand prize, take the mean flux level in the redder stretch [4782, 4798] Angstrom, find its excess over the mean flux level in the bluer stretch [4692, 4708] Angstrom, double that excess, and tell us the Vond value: 1.3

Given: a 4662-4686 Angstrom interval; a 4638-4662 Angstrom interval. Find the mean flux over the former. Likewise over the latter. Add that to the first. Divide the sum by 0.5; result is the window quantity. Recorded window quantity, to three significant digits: 77.1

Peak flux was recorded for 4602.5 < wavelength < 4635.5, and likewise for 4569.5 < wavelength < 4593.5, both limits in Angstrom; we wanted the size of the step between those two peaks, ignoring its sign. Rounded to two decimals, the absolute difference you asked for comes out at 0.42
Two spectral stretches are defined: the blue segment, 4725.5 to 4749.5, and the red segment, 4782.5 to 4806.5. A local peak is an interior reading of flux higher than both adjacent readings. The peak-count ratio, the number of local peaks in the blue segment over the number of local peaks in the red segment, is 0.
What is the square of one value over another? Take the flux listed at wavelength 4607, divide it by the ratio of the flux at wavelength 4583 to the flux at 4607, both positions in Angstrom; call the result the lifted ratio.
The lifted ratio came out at 20.3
